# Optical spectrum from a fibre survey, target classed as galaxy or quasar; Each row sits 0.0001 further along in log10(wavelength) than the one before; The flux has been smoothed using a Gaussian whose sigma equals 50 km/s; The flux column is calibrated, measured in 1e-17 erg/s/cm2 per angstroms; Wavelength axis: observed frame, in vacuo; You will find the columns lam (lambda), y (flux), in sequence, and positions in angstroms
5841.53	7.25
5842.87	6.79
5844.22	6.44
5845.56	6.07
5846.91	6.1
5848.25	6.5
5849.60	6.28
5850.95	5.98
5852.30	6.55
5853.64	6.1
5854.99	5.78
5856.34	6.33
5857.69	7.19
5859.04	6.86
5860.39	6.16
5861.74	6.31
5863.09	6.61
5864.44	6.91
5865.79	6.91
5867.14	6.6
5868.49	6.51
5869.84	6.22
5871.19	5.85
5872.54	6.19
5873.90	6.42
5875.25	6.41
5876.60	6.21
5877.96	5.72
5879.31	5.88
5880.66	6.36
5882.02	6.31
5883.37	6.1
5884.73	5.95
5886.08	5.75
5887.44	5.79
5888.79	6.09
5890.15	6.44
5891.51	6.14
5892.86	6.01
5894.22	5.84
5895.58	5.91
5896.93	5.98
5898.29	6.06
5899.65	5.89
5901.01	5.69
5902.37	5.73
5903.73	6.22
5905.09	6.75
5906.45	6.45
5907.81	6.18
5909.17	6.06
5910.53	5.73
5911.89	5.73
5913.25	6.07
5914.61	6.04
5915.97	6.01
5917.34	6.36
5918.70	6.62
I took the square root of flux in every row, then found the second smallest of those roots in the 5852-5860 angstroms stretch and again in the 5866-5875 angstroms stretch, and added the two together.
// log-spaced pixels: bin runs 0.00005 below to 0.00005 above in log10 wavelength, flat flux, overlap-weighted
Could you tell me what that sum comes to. 4.96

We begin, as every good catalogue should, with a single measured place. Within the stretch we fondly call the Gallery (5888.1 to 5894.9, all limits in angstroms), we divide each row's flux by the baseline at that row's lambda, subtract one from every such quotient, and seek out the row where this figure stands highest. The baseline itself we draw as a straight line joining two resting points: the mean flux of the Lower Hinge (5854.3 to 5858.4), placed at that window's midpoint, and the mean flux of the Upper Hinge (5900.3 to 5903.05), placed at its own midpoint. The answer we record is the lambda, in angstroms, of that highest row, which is 5890.15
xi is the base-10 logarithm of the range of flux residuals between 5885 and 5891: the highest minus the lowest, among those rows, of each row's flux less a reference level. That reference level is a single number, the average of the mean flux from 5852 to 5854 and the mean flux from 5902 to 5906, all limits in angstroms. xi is -0.16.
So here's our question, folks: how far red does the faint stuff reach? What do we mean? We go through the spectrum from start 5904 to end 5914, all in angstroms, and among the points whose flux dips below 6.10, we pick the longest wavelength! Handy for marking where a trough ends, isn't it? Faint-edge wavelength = 5913.25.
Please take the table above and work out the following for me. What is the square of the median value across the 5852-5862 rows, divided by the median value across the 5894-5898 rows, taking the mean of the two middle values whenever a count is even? 6.8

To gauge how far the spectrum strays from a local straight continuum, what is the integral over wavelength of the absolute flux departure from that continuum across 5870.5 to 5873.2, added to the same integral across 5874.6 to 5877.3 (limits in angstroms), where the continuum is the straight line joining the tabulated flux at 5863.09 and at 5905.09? 2.6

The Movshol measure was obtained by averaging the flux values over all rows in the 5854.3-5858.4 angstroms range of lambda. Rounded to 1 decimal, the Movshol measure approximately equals 6.4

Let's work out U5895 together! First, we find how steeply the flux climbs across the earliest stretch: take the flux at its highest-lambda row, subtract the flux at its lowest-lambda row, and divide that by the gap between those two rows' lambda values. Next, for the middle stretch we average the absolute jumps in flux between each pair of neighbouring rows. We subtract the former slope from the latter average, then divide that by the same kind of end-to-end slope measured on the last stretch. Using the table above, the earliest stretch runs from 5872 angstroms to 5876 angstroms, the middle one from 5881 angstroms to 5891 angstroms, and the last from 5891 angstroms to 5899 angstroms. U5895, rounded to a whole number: -11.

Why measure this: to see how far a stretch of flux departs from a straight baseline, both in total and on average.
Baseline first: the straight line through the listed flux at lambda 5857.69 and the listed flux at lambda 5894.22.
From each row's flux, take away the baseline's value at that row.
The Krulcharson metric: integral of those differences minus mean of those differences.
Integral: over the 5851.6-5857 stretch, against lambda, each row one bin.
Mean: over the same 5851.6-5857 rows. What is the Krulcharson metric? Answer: -5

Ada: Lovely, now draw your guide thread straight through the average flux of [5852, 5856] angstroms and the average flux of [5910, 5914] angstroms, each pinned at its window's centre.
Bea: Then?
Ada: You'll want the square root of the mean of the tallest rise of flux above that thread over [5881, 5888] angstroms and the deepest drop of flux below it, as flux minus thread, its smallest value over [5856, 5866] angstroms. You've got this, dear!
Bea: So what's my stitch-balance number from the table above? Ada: 0.43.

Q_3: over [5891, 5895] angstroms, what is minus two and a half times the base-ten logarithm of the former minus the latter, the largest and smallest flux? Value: 1.3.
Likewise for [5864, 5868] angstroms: 1.3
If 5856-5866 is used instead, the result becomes 0.0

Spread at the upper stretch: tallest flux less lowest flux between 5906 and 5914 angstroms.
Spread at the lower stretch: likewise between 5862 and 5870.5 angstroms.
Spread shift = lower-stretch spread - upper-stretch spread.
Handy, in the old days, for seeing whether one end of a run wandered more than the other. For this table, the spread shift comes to -0.03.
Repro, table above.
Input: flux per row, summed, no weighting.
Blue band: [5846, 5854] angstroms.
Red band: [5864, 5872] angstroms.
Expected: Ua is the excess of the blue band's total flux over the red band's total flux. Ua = -1.5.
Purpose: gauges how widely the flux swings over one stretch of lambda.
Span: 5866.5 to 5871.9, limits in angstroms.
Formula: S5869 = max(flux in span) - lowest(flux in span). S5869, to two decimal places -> 0.75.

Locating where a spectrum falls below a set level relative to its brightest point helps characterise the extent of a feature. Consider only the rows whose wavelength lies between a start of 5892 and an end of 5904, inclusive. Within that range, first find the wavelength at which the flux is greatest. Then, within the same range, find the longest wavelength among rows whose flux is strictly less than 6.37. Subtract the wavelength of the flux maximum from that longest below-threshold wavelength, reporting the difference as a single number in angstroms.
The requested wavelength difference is 0.0 angstroms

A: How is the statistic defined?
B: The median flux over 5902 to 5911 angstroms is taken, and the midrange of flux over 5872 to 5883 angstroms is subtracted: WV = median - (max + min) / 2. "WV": 0.1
